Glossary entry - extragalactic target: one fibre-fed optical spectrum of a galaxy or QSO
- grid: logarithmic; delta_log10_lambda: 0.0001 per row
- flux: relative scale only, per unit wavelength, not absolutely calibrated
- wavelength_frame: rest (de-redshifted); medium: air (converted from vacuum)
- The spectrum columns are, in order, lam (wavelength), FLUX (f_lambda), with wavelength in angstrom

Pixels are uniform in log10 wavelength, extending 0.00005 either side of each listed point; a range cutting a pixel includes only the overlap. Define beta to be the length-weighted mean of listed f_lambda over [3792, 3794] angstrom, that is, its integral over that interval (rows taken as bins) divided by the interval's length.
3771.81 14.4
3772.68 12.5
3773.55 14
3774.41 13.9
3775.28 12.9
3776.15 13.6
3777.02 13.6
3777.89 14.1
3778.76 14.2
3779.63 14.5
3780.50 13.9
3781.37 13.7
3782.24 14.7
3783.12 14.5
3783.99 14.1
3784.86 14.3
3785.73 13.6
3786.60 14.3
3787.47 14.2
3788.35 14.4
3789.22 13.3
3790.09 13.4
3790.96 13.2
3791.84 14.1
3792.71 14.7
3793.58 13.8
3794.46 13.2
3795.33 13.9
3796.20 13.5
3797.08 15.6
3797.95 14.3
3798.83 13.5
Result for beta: 14.3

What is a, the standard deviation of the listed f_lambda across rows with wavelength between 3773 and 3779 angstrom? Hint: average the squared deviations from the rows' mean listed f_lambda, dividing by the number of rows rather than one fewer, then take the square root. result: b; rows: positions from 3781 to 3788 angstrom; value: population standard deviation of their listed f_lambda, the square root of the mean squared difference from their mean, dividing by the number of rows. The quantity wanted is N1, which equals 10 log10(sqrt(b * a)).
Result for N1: -4.2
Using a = 0.410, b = 0.35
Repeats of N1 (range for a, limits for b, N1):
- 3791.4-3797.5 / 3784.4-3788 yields -3.3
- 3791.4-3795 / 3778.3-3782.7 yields -3.5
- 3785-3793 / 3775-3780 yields -2.9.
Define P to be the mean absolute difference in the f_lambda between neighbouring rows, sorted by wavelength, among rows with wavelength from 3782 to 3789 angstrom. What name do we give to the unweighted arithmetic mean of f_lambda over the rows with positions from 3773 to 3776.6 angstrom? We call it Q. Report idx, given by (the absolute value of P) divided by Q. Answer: 0.026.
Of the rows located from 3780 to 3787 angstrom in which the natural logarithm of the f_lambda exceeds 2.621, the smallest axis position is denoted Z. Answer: 3780.50 angstrom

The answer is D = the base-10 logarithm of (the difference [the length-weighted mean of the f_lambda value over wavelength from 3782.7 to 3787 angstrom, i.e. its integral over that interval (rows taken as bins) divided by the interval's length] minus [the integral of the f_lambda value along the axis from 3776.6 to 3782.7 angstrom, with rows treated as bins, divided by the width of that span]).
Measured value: -1.0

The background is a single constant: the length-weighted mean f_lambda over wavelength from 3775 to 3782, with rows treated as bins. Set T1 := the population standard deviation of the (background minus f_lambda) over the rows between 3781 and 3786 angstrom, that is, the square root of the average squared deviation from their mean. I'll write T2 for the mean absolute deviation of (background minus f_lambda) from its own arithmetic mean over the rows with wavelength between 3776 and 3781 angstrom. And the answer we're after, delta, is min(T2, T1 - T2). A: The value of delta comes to 0.12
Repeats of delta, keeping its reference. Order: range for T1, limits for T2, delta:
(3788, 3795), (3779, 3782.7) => 0.15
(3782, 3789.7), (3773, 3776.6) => 0.07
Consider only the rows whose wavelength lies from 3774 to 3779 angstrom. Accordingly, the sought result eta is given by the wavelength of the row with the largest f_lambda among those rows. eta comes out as 3778.76 angstrom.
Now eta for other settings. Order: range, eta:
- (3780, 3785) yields 3782.24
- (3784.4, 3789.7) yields 3788.35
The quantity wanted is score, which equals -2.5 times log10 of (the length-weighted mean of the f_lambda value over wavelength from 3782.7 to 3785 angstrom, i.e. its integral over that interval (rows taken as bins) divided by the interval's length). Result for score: -2.89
